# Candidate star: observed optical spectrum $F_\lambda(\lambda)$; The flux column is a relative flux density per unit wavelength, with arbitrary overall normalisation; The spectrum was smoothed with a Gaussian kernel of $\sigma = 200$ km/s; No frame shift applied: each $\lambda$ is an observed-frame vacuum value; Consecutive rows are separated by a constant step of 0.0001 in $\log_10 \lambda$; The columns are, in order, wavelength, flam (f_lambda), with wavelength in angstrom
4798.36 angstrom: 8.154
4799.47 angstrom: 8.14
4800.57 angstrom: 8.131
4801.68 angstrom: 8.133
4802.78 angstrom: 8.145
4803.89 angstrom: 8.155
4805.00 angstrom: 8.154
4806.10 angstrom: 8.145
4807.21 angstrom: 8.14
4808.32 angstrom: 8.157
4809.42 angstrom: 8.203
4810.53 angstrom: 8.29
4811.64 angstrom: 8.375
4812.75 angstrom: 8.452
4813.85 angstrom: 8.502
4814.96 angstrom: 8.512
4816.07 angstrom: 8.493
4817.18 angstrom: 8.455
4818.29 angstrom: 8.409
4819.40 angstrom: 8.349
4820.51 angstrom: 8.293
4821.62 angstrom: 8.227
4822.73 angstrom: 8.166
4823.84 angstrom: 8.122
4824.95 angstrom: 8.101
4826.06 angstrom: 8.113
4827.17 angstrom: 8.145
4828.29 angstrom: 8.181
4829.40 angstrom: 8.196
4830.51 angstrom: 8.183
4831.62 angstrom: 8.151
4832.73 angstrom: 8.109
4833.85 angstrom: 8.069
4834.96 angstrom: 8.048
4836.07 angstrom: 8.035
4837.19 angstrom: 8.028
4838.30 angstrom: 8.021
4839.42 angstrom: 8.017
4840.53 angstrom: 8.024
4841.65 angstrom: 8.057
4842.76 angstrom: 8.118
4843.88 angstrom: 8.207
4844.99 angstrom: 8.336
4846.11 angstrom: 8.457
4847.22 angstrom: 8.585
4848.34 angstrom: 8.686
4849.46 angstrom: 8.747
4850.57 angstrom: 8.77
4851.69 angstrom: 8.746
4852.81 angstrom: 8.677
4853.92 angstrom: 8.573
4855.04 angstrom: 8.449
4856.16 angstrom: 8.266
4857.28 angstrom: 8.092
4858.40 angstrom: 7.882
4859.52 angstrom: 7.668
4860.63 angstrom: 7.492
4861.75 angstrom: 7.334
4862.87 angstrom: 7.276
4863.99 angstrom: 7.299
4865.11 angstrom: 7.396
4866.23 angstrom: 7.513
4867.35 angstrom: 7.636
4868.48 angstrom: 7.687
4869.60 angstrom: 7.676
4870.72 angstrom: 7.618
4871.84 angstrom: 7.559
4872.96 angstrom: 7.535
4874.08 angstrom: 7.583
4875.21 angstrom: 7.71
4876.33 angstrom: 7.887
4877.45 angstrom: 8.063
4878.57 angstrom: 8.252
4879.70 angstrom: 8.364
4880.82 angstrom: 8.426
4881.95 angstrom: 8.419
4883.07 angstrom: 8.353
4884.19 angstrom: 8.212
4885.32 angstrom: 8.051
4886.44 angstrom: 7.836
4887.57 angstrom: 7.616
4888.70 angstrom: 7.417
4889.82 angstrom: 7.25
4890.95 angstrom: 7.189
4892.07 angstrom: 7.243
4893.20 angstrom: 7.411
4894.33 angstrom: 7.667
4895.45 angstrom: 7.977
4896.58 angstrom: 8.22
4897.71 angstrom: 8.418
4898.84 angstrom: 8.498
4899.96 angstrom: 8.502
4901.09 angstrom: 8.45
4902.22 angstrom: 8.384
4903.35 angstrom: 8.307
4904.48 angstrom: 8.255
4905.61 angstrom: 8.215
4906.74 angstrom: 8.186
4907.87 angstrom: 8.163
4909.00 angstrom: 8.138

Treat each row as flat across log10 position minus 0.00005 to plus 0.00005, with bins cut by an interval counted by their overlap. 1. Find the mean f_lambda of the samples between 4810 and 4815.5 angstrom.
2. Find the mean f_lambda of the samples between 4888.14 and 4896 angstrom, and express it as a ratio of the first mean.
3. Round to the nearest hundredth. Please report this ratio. 0.88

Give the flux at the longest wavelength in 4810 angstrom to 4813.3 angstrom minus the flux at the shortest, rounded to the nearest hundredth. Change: 0.16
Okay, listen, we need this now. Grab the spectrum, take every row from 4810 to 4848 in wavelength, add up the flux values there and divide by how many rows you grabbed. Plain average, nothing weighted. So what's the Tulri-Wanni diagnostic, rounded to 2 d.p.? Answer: 8.23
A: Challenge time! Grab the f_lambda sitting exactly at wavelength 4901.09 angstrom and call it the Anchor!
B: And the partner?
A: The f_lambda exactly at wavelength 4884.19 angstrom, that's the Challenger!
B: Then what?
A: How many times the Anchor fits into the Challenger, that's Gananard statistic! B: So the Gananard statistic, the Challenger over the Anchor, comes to 0.97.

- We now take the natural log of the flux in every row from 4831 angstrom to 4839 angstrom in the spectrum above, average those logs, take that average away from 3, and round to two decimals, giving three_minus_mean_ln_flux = 0.91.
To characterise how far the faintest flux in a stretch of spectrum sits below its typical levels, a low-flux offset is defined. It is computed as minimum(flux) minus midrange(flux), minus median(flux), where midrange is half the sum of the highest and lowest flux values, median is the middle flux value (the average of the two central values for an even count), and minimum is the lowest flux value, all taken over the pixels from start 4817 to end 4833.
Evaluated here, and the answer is -8.36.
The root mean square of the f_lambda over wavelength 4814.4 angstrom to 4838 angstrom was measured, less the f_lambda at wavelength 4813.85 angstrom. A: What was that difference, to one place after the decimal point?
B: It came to -0.3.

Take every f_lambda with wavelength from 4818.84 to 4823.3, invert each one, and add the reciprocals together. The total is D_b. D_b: 0.48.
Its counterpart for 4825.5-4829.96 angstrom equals 0.49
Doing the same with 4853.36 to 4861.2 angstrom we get 0.87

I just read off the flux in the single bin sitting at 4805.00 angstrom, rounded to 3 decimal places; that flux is 8.154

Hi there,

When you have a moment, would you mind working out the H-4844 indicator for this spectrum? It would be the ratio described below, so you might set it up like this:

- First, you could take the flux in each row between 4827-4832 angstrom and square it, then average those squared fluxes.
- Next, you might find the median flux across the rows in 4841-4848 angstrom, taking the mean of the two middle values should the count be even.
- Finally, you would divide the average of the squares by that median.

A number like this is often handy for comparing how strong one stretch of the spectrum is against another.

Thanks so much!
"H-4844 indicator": 8.07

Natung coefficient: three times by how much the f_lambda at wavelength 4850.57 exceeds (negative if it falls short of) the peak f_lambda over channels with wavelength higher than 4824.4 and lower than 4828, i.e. 1.9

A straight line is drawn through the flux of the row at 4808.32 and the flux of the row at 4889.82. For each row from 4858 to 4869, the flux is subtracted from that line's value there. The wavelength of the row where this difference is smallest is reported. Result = 4858.40 angstrom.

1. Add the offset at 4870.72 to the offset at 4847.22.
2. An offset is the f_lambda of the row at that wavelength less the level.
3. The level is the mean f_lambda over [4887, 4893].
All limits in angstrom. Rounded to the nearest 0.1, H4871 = 1.5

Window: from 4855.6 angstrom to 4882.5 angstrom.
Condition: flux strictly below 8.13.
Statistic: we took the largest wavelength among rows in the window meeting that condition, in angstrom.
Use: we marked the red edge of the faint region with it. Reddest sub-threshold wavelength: 4877.45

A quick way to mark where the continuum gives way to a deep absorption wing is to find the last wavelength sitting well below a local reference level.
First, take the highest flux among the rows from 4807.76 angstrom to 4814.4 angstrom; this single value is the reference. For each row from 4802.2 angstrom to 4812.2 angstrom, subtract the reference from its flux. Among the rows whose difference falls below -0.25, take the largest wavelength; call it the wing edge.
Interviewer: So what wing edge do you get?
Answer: 4809.42 angstrom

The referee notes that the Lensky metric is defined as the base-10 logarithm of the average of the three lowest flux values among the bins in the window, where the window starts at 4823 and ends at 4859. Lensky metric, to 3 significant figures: 0.902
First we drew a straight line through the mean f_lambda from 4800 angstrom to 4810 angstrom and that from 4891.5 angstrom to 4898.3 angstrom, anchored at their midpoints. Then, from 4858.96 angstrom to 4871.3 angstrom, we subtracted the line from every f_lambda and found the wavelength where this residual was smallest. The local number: 4862.87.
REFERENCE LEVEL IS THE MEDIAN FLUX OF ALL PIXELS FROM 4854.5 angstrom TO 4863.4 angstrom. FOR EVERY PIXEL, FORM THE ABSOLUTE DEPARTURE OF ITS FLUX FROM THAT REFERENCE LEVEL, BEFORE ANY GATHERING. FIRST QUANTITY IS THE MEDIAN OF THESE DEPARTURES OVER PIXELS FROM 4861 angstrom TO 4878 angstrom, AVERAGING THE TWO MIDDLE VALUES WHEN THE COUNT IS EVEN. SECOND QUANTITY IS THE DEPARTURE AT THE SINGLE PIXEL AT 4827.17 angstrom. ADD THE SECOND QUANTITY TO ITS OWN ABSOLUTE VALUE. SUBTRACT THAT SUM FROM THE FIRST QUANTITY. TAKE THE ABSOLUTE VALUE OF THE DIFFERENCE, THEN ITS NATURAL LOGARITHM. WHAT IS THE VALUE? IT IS -0.646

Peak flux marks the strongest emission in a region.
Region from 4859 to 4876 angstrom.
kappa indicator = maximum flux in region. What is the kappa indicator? 7.71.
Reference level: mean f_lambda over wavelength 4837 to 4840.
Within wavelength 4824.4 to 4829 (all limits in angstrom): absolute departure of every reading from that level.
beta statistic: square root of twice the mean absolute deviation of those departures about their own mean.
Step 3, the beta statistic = 0.24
